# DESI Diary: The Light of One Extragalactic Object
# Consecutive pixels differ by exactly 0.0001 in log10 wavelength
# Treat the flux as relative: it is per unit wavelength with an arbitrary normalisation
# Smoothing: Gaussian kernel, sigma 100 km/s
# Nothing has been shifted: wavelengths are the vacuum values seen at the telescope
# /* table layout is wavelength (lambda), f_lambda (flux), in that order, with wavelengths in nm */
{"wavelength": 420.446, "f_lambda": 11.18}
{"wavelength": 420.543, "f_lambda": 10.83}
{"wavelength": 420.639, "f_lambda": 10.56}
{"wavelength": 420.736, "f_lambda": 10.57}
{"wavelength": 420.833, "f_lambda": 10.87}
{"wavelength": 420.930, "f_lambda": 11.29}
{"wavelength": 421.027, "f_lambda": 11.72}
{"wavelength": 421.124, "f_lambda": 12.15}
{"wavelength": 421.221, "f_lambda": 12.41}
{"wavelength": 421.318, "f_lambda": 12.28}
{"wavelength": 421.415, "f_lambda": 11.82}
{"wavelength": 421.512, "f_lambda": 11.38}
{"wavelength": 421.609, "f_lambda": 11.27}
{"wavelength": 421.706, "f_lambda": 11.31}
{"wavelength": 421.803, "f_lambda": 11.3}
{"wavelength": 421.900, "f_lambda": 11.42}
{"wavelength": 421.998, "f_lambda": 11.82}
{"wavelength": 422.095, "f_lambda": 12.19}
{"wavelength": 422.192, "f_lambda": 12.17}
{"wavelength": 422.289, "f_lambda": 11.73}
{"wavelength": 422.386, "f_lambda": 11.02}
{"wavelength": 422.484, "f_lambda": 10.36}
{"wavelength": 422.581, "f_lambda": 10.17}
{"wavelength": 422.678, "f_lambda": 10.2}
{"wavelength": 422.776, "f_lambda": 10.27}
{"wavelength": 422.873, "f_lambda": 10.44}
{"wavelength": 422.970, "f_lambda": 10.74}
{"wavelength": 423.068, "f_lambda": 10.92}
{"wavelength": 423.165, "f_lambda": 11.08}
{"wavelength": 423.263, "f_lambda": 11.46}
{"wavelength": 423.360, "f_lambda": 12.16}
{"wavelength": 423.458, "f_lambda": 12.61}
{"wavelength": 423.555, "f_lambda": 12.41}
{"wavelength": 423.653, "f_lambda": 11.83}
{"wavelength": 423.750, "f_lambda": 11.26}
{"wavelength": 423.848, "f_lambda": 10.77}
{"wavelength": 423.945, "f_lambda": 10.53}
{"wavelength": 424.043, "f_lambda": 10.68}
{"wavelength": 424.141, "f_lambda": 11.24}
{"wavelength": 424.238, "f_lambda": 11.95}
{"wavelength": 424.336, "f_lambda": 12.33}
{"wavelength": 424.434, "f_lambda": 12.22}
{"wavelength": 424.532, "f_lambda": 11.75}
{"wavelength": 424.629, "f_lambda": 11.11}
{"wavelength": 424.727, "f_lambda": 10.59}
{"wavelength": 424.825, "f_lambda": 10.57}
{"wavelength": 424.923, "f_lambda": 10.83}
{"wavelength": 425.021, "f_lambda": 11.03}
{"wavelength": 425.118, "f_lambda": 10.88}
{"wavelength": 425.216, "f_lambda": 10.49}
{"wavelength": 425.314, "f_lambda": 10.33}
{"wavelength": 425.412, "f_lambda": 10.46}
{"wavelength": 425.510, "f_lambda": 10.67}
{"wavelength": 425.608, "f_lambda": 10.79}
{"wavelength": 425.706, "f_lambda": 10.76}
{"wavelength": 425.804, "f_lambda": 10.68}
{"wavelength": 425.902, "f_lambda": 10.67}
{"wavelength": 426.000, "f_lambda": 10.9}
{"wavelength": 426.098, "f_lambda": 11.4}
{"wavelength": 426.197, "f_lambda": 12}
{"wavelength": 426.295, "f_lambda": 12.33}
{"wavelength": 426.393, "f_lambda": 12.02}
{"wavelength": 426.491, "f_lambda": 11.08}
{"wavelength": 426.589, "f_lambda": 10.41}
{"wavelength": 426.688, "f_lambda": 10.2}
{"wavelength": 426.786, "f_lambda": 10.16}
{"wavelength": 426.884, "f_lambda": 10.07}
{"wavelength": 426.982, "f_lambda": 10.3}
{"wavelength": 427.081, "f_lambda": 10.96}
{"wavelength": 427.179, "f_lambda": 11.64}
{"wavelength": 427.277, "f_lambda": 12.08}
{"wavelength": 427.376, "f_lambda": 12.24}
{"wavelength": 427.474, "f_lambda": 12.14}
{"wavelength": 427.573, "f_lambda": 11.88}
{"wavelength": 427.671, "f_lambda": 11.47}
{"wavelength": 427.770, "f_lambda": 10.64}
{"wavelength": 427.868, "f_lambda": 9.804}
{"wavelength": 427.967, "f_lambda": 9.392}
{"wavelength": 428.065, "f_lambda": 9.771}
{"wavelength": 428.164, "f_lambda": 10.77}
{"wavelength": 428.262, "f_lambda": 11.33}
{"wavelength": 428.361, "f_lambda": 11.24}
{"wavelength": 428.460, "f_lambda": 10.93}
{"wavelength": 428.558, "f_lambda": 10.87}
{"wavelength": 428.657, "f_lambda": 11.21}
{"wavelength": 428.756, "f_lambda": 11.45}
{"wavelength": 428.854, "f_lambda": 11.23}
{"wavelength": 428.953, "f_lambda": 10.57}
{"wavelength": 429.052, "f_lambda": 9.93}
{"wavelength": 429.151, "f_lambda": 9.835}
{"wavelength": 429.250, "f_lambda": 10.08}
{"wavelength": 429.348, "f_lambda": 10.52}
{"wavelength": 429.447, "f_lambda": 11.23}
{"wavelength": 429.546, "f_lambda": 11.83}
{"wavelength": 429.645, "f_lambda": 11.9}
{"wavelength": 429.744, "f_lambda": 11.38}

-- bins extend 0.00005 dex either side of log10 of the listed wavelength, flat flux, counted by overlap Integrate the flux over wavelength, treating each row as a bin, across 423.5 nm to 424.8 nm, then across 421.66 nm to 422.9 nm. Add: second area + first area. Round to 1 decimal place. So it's 28.6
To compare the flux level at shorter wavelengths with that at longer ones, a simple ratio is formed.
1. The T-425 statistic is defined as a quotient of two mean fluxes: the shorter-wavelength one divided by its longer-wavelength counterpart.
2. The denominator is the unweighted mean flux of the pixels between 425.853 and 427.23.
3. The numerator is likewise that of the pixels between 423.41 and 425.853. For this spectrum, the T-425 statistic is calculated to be 1.01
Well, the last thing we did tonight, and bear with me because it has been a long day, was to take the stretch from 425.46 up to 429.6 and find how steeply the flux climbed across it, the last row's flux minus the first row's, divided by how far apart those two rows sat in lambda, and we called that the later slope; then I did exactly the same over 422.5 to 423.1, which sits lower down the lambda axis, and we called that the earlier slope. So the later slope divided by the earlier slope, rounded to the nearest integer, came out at 0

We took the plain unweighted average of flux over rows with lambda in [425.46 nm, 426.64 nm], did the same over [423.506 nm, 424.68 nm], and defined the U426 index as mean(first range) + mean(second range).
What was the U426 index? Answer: 22.6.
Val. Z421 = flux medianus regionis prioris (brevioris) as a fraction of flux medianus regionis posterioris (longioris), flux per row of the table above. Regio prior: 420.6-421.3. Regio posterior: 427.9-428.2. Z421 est 1.16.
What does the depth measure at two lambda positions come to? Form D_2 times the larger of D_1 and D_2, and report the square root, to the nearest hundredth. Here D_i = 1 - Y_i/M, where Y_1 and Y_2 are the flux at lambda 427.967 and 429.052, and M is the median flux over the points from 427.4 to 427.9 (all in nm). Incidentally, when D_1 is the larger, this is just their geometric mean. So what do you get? 0.16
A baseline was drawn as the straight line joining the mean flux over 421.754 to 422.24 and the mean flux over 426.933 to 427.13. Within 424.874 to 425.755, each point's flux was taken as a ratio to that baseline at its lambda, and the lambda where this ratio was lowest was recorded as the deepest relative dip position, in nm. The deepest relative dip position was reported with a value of 425.314 nm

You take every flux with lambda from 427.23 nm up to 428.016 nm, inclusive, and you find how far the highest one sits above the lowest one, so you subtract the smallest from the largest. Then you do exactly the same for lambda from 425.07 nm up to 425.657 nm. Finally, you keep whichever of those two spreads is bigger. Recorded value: 2.8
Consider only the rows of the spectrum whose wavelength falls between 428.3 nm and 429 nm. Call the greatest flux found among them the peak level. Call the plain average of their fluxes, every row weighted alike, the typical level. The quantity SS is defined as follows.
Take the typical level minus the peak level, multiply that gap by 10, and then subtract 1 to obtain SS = -4.8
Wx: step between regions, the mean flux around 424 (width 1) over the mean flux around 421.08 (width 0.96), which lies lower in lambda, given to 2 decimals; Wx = 1.00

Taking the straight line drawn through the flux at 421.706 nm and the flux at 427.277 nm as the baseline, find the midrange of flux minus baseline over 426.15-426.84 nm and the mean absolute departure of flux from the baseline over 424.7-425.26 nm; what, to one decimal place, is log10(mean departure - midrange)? 0.2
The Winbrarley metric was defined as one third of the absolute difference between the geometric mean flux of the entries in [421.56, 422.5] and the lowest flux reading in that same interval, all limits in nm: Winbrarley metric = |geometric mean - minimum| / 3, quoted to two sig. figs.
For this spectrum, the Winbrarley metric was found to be 0.36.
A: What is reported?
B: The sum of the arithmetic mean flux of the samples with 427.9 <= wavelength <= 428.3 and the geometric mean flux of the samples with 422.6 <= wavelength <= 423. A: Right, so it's 20.7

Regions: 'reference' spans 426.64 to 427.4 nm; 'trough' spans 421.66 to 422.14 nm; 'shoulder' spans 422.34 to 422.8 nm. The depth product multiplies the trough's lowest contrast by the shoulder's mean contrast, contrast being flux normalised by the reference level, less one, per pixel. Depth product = -0.0016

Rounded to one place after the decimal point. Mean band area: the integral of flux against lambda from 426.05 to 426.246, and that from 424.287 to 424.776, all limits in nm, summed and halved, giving 4.0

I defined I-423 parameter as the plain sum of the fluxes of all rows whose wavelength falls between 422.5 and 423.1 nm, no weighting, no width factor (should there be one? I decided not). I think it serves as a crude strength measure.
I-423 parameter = 62.7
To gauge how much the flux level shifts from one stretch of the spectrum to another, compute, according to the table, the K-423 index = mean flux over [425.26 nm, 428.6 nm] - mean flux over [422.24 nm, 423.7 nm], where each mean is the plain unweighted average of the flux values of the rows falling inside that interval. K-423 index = -0.21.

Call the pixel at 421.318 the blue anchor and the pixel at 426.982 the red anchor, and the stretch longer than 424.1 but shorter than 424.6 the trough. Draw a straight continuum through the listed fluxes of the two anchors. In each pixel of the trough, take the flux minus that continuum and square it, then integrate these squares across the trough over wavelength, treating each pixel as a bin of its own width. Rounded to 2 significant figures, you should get 0.30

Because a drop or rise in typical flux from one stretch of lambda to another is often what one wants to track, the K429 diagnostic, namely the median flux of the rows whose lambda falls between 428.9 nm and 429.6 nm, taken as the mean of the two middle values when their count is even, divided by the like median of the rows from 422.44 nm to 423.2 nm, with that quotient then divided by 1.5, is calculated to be 0.67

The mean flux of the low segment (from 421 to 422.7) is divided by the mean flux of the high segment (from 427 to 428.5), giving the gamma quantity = 1.04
